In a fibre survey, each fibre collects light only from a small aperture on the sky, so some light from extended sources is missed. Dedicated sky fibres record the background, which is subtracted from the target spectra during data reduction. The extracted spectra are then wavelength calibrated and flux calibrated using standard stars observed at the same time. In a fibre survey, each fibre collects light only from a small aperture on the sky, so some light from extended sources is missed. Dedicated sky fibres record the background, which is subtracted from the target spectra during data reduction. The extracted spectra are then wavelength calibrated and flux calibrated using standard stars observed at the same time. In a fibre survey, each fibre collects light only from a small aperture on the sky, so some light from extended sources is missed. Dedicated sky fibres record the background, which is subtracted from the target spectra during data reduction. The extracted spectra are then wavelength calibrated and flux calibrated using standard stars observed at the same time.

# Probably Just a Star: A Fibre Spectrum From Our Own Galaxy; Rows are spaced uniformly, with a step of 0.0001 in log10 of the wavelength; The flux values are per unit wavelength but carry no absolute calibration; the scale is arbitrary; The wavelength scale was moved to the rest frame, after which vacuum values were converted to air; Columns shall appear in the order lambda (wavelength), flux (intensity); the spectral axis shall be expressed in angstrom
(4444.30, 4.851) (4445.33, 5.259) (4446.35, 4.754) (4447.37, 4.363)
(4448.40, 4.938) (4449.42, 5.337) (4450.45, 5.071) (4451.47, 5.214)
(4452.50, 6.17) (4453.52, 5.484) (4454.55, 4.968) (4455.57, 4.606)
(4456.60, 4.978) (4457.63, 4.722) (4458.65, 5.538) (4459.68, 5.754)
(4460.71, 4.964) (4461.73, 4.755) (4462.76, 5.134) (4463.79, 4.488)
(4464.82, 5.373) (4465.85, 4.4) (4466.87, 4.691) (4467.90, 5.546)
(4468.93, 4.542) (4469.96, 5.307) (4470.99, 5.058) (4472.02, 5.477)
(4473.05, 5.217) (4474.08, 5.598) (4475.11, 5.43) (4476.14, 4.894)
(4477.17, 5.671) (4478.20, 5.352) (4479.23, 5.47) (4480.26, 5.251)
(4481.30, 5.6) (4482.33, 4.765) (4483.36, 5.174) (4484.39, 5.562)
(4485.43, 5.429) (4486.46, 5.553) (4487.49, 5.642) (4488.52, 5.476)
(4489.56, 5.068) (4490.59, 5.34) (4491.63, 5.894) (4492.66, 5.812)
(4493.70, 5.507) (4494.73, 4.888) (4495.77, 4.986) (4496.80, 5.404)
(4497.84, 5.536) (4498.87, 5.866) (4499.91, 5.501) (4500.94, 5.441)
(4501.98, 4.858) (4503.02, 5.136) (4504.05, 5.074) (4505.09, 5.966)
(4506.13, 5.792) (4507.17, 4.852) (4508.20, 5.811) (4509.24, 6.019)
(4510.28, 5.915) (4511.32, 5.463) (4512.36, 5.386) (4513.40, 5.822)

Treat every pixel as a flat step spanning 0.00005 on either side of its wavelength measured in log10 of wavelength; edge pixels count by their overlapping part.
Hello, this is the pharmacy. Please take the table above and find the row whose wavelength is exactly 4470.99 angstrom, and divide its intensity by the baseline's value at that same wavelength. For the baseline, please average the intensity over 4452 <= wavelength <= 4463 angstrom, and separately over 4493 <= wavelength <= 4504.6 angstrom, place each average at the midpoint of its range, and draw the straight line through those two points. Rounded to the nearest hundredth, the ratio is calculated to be 0.97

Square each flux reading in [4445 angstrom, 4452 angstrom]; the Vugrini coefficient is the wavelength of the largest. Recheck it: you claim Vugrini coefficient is 4449.42 angstrom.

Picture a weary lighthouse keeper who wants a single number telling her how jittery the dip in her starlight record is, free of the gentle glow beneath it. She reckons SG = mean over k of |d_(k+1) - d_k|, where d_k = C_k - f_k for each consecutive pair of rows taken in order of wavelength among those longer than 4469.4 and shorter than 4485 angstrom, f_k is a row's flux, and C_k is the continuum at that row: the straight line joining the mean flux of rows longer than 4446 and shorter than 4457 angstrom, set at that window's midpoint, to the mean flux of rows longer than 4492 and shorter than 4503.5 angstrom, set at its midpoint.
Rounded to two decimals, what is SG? 0.39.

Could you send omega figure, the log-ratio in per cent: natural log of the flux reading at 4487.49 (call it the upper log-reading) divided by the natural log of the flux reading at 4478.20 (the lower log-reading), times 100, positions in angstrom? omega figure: 103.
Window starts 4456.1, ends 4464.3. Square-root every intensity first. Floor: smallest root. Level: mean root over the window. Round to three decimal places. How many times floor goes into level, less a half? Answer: 0.559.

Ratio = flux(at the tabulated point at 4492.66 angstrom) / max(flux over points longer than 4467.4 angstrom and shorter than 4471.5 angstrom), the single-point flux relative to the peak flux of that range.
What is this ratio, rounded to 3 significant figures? 1.05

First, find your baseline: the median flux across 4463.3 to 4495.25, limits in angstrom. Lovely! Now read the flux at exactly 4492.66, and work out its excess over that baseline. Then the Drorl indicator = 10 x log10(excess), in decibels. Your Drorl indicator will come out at -3.6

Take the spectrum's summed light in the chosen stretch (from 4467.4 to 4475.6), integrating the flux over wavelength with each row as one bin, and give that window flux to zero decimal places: 43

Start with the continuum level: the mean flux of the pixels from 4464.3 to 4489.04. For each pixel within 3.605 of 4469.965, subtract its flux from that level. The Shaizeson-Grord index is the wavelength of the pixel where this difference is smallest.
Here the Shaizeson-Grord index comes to 4467.90 angstrom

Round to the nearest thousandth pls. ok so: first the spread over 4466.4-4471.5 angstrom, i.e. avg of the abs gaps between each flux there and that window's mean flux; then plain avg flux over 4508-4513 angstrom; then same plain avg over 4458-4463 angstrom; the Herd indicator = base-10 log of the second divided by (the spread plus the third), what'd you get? 0.012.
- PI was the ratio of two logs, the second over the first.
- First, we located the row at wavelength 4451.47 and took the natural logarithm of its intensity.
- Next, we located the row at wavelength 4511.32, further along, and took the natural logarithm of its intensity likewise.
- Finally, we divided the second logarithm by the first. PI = 1.03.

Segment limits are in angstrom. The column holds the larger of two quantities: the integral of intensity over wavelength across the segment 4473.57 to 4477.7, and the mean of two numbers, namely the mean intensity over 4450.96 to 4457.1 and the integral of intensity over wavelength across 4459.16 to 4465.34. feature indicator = 22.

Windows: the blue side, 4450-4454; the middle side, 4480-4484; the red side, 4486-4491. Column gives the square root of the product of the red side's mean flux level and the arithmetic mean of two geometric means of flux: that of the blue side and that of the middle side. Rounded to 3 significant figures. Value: 5.37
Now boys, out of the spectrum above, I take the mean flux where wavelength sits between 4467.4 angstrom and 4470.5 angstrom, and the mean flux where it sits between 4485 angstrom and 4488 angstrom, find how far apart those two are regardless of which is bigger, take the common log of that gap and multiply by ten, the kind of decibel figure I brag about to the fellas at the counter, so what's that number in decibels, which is -4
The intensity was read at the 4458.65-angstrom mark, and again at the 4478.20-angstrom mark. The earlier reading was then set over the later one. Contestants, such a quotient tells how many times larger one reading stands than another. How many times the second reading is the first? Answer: 1.03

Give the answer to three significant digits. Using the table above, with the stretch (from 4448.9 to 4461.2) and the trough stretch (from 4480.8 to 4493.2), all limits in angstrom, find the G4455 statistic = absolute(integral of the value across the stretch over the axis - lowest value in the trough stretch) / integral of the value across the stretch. 0.926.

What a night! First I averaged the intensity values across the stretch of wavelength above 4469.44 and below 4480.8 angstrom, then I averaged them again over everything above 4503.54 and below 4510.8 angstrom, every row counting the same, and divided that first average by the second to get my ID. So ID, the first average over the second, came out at 0.95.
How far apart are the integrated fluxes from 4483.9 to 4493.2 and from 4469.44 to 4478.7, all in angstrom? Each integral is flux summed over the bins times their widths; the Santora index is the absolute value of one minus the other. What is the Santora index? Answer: 2.0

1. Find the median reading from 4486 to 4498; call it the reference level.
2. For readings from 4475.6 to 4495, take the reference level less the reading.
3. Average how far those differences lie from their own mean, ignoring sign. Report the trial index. 0.25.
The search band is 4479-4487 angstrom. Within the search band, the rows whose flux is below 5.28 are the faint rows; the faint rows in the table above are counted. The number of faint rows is 3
